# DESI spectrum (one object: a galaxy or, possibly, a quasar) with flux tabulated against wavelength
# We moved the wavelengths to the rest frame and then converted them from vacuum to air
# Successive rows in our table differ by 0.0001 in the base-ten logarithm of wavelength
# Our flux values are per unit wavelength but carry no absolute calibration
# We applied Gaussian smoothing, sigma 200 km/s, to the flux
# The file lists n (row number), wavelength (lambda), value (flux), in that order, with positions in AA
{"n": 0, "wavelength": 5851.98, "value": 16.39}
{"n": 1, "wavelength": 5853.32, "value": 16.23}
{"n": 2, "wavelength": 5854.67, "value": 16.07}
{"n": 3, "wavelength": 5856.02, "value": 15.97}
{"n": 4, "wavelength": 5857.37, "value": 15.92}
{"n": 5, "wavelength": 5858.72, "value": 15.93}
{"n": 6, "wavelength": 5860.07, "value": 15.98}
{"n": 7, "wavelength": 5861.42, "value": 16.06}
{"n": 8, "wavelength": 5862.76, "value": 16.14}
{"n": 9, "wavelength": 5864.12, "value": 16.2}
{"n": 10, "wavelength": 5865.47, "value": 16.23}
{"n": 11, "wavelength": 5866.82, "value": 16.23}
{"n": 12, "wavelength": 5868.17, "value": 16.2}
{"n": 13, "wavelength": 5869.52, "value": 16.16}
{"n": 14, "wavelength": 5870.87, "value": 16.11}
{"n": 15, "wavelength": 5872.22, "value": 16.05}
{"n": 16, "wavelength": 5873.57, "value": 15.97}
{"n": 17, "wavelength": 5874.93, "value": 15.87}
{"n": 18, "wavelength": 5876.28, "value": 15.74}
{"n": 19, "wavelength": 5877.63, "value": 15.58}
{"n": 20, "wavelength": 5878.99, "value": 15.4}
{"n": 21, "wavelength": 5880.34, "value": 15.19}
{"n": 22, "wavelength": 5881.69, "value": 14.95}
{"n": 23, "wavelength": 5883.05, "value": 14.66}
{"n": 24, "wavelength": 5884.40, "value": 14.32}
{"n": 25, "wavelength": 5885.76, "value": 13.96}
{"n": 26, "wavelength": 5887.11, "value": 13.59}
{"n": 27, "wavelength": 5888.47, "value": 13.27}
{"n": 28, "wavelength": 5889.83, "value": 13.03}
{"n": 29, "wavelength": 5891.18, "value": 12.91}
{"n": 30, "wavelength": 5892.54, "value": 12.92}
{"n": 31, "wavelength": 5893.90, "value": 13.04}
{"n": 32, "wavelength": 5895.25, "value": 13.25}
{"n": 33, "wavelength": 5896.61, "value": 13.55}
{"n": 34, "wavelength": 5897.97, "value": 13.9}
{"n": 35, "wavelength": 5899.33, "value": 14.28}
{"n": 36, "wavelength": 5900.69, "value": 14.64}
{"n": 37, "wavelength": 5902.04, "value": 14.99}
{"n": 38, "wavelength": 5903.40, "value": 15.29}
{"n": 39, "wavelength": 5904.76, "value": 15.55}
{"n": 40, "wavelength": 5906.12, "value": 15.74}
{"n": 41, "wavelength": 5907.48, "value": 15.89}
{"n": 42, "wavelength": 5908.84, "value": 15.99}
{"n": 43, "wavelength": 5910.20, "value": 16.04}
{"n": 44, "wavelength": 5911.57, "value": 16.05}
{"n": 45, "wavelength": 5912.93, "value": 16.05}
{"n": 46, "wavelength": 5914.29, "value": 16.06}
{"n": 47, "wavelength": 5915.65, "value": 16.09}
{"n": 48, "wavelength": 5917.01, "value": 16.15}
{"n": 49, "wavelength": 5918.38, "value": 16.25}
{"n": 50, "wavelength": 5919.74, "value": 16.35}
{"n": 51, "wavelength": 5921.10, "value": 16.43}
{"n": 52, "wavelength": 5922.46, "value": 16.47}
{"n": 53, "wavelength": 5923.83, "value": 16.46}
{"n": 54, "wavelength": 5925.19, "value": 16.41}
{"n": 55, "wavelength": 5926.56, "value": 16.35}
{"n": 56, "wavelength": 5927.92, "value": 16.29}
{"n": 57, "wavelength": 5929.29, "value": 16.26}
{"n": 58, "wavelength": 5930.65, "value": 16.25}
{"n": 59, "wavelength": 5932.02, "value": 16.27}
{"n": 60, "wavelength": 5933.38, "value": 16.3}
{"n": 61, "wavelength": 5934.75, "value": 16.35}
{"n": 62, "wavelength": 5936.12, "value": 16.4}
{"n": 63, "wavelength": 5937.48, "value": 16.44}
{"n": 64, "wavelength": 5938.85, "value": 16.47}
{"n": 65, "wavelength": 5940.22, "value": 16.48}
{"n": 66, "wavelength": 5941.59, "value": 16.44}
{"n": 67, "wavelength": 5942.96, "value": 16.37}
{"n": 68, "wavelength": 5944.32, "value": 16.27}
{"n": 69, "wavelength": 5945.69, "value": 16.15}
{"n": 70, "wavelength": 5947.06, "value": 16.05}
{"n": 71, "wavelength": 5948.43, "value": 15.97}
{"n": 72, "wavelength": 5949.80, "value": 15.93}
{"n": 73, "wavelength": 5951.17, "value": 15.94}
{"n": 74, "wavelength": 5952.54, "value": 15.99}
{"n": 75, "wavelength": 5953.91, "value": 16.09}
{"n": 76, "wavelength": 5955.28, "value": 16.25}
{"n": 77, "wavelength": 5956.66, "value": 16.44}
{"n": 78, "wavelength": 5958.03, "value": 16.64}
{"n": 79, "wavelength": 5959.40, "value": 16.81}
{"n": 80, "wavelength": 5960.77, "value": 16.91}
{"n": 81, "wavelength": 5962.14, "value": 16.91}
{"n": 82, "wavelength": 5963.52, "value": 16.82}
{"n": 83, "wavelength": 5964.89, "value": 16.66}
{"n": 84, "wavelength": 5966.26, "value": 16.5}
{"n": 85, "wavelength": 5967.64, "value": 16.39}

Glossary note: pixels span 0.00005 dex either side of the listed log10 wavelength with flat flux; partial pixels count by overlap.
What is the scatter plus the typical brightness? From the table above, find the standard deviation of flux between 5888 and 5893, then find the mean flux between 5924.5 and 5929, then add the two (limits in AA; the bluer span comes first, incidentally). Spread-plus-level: 16.5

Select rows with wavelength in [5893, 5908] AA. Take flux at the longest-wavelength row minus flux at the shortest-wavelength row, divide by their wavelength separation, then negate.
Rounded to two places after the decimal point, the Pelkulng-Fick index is -0.21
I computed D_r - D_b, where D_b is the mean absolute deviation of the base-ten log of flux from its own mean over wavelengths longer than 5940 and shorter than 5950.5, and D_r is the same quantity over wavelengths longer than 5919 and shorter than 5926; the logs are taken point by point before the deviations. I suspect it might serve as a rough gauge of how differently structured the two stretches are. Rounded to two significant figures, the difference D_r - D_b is -0.0040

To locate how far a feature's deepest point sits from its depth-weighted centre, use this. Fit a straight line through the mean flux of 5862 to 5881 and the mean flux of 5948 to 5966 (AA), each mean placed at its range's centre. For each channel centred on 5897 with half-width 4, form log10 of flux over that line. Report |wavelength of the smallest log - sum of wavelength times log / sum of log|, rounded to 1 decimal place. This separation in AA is 2.8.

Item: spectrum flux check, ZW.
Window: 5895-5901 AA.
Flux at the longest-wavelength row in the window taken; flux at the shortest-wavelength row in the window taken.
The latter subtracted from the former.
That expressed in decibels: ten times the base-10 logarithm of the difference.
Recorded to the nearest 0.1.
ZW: 1.4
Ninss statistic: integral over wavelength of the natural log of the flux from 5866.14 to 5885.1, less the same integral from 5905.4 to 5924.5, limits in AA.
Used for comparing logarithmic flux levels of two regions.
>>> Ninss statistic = -1.0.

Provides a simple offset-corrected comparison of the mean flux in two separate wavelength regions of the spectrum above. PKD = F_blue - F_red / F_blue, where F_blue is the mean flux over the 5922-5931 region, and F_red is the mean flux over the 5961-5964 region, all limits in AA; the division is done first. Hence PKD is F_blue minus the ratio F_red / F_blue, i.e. 15.3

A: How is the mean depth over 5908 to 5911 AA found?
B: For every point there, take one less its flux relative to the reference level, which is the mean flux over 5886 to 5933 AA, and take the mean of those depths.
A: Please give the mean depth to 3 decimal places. -0.051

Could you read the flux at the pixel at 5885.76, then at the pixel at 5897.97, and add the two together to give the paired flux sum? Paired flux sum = 27.9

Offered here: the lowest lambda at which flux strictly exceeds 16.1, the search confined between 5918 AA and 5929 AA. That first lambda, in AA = 5918.38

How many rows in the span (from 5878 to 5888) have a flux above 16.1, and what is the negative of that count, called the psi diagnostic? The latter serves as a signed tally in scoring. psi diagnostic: 0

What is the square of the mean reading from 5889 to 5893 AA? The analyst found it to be 168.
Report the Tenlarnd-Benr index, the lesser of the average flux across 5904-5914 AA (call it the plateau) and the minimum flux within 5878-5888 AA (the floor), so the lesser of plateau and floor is 13.6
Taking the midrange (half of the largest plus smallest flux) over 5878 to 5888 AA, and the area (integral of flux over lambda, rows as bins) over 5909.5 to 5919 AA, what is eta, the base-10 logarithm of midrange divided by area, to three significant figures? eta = -1.02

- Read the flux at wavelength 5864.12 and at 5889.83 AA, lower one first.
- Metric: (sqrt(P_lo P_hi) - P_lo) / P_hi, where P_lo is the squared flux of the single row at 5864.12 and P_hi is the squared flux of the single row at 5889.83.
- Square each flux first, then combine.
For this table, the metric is -0.3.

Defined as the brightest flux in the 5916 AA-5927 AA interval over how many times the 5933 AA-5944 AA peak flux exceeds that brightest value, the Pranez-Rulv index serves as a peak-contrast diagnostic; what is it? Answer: 16.5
